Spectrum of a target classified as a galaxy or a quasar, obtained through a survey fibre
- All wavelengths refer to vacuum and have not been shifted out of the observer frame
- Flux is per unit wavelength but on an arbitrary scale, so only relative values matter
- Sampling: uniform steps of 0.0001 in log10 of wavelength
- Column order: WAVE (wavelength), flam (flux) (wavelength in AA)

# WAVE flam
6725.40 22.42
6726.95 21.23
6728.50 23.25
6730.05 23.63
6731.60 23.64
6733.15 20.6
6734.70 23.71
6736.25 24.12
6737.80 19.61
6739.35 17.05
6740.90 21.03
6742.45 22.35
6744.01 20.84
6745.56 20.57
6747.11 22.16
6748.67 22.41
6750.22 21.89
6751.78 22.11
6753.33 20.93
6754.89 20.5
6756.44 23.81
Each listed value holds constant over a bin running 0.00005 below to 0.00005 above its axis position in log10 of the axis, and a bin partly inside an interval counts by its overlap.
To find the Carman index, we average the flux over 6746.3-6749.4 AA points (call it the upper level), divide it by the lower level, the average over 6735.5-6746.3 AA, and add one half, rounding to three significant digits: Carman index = 1.57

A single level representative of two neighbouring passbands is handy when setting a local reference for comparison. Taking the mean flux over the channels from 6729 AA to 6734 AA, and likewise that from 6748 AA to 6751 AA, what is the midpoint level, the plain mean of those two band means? 22.4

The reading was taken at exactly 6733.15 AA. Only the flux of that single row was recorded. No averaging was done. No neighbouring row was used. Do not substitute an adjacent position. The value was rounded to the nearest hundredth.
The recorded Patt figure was 20.60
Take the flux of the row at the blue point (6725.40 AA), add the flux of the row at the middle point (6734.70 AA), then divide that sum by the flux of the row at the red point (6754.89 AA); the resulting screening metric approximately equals 2.25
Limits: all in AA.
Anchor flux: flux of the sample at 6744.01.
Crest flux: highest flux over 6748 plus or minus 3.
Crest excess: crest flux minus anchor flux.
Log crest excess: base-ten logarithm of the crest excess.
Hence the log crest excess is 0.2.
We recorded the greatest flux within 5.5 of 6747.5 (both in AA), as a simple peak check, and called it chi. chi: 22.41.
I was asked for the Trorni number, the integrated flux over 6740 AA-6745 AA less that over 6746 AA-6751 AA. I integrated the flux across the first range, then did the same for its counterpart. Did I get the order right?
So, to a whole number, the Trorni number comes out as -4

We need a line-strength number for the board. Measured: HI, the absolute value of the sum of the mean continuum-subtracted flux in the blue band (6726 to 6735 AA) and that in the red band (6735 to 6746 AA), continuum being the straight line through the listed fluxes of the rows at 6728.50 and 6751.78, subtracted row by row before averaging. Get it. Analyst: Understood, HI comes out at 2.3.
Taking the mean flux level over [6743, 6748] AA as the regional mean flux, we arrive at 21.2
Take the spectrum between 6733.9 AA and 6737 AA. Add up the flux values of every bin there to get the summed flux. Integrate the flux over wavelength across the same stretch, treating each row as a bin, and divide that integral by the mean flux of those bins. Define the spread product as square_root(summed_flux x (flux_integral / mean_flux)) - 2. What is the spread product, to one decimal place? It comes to 10.2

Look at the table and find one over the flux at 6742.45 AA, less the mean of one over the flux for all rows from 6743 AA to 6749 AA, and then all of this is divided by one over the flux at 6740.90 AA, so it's -0.039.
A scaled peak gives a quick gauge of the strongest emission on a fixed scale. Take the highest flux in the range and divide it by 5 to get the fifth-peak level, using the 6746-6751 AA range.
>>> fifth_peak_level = 4.48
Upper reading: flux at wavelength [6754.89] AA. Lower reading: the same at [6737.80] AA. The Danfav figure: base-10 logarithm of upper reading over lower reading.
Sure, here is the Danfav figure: 0.02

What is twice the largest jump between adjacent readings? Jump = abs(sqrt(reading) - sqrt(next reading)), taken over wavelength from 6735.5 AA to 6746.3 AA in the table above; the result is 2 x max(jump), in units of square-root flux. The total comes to 1.0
